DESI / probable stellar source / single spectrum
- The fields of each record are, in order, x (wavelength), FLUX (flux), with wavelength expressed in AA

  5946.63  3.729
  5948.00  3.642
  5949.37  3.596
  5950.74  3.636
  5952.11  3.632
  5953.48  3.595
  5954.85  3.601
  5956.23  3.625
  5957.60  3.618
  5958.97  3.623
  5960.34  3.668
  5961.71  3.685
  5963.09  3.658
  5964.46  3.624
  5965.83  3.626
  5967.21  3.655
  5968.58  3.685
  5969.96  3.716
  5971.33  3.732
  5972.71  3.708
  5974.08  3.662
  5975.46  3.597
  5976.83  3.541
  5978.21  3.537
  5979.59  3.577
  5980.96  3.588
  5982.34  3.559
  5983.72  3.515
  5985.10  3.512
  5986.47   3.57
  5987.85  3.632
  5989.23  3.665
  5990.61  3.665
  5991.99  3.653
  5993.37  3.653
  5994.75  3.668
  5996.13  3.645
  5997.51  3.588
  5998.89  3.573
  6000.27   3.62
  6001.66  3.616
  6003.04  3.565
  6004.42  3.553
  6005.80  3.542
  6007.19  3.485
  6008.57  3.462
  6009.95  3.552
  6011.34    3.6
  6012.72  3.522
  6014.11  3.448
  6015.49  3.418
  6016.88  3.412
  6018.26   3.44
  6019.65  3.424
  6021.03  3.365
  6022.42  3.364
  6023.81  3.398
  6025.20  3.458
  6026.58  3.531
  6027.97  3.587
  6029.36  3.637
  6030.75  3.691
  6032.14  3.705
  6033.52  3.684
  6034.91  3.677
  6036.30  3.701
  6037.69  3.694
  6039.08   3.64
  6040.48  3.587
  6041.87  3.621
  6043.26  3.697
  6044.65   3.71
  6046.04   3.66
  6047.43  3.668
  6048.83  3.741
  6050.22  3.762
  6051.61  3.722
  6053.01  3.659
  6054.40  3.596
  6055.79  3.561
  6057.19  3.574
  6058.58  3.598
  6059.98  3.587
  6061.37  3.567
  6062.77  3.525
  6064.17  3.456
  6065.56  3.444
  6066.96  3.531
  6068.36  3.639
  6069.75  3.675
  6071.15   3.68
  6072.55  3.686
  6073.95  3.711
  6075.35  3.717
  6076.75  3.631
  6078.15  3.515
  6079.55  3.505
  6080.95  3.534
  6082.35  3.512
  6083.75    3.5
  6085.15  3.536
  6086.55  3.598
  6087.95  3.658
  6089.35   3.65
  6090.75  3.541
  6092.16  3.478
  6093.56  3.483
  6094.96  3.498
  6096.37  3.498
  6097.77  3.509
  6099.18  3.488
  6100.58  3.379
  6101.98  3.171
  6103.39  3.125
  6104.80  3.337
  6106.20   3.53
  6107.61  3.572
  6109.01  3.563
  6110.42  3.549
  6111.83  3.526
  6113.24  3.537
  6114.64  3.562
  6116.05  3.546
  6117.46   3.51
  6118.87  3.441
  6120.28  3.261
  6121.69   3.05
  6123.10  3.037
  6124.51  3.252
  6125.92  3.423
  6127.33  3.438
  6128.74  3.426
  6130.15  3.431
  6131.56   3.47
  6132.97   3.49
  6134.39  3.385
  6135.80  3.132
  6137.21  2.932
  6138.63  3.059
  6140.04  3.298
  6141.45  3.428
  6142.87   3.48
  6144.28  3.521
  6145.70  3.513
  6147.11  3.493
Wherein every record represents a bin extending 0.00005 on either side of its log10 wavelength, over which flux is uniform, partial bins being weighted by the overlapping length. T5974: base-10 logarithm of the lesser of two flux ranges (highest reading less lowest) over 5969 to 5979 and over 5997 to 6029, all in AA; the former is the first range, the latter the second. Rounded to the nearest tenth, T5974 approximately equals -0.7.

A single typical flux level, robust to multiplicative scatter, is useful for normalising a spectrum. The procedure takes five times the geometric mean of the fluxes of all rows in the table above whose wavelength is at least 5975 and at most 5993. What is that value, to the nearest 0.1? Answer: 17.9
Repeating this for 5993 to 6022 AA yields 17.6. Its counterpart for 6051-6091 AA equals 17.9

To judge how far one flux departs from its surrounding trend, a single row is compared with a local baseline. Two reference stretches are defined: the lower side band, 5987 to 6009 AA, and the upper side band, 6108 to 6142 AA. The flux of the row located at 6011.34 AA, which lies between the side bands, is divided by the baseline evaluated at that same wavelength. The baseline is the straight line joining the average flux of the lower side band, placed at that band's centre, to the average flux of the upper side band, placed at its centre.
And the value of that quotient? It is 1.01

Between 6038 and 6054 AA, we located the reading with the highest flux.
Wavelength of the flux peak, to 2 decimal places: 6050.22 AA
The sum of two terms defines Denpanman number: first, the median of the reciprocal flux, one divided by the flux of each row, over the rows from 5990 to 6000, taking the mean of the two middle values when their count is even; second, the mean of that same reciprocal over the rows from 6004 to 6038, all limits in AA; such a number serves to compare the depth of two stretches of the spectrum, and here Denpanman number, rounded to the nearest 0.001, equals 0.557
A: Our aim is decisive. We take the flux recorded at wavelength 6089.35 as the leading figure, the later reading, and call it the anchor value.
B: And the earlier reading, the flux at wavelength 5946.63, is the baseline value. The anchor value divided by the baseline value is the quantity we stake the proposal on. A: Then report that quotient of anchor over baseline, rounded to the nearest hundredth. 0.98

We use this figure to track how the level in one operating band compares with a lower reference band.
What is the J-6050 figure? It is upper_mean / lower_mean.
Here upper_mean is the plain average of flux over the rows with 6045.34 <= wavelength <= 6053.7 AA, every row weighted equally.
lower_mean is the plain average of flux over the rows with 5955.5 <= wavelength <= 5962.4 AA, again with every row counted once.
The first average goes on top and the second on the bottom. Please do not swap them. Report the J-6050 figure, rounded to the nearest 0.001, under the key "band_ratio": 1.016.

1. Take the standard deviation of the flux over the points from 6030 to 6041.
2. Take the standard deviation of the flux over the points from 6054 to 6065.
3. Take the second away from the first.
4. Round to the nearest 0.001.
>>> -0.007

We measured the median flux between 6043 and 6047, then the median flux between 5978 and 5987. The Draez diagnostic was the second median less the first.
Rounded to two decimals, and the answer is -0.14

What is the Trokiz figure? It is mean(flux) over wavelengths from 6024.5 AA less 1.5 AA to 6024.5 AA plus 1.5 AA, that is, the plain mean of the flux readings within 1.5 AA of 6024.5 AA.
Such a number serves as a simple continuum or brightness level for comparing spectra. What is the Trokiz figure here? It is 3.43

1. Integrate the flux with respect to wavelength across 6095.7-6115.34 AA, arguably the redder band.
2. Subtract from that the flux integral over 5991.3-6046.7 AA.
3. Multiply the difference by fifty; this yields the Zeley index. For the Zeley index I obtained -6500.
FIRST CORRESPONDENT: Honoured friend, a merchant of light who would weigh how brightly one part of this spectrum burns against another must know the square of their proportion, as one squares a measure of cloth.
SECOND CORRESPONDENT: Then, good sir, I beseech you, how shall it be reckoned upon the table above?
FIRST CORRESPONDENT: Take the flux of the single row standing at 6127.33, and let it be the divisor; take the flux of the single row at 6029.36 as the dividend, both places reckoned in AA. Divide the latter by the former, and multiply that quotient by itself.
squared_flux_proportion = 1.12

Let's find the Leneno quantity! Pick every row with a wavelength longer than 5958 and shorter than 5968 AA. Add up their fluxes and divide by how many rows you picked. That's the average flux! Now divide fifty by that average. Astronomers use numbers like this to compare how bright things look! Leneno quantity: 13.70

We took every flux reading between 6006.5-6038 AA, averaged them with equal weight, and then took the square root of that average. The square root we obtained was 1.88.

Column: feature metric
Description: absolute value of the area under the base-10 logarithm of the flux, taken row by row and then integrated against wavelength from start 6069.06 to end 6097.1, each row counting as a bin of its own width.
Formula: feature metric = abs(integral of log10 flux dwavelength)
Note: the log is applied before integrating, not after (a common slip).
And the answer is 15.5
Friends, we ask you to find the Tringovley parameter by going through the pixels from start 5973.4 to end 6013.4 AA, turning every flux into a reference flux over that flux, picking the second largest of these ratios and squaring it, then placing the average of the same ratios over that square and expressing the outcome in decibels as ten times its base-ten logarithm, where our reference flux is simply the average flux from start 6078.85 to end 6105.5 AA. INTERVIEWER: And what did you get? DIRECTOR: -0.11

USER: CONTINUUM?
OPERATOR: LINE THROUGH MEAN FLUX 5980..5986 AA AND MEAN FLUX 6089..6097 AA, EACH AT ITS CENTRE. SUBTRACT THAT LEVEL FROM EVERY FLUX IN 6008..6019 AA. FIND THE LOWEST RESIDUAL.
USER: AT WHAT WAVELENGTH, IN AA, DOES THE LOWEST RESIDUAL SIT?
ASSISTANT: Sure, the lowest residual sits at 6016.88 AA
